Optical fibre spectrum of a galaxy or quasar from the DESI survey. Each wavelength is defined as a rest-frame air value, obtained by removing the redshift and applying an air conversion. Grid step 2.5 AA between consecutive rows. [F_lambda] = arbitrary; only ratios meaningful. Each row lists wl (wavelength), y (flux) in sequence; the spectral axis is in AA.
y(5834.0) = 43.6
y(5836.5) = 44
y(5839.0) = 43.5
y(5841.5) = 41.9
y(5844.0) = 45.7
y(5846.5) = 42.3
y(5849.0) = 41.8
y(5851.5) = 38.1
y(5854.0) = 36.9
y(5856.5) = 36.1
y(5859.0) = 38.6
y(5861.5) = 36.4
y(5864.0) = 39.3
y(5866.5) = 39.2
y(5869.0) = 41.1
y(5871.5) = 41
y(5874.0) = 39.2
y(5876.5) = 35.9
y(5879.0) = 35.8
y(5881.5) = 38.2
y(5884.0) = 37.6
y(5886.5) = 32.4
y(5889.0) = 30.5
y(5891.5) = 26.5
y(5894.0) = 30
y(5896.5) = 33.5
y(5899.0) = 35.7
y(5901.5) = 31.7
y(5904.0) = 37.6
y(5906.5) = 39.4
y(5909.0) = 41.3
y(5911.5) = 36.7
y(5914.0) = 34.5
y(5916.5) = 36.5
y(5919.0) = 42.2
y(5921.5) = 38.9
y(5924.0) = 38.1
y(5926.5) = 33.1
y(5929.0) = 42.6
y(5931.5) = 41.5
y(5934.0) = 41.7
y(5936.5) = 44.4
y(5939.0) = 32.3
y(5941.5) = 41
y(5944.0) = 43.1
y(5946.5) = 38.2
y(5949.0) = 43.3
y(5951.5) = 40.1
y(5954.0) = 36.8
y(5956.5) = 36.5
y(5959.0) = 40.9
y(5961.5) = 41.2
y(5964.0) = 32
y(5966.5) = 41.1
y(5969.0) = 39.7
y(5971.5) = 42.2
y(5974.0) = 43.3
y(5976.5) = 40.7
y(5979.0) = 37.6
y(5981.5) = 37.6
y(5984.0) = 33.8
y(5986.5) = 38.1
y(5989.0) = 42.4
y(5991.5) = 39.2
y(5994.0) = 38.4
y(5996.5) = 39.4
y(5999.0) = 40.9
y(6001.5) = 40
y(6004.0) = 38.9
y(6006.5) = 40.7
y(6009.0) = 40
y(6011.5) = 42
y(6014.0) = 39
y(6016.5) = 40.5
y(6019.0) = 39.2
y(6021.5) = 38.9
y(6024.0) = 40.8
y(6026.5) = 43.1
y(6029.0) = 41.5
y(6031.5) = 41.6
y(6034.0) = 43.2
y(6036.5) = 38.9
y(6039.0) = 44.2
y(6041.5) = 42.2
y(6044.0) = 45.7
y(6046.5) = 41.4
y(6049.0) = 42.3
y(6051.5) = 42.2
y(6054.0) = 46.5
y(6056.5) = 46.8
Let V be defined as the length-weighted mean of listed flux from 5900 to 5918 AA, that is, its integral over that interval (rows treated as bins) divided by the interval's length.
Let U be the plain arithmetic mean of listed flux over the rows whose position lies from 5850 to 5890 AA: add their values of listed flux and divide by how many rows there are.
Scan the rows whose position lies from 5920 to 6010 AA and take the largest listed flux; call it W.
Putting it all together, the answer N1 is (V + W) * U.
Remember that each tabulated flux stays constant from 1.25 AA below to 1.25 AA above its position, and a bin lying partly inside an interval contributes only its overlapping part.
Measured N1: 3029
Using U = 37.3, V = 36.9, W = 44.4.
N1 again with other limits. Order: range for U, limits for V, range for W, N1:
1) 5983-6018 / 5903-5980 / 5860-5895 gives 3178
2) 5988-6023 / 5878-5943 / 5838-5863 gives 3293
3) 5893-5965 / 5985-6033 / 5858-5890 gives 3098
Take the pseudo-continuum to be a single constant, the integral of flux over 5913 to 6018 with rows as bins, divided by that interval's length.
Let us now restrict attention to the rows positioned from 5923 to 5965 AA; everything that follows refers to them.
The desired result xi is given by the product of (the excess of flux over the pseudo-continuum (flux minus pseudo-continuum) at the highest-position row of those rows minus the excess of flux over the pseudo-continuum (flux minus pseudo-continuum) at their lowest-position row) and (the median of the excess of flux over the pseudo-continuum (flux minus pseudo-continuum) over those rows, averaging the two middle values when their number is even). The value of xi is -9.1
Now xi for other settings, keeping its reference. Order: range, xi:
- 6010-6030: -0.6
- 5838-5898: 12.5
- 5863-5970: -0.5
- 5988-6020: -1.9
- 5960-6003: -0.4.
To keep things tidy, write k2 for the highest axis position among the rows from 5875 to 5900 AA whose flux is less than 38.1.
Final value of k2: 5899.0 AA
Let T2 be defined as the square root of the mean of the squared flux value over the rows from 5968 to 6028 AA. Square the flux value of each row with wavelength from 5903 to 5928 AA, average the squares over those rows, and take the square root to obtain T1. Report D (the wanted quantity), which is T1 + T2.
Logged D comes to 77.8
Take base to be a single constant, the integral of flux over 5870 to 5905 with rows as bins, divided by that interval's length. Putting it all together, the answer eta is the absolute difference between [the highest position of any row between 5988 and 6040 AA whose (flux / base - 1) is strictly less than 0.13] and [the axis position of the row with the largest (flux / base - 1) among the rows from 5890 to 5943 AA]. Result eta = 100.0 AA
